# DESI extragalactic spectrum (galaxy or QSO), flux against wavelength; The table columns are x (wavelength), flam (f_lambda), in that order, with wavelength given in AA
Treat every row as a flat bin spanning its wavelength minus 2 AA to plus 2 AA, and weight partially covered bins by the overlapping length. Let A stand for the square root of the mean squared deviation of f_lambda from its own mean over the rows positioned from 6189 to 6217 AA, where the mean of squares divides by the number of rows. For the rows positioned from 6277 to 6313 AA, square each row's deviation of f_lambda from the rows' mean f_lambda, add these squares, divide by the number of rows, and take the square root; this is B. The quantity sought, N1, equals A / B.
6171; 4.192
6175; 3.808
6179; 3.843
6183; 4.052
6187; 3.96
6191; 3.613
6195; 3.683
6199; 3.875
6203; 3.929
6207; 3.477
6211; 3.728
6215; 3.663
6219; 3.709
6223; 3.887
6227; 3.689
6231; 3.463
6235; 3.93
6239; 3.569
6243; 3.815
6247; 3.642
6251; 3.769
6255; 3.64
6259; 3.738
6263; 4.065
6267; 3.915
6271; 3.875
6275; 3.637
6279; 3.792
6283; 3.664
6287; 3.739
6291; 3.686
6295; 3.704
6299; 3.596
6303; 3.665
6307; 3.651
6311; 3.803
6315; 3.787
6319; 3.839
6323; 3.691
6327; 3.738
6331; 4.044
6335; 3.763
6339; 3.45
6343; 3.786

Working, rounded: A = 0.143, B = 0.064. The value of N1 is 2.2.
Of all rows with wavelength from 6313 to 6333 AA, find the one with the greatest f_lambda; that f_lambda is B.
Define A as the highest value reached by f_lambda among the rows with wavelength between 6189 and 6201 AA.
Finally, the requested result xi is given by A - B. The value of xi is -0.17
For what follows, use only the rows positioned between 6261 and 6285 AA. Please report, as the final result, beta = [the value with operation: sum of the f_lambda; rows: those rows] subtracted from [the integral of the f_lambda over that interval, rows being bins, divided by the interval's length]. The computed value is -19.1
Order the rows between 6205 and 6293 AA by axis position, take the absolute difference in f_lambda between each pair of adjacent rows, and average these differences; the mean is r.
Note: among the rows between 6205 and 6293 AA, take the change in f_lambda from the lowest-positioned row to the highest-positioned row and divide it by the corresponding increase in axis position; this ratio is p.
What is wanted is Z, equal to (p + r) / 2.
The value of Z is 0.09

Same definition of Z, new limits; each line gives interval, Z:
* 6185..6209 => 0.10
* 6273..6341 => 0.06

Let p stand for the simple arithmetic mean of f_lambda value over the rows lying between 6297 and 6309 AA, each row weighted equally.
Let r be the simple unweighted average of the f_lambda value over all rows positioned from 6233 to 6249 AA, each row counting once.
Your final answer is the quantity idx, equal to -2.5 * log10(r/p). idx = -0.03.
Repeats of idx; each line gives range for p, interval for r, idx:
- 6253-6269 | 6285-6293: 0.04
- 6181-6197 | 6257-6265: -0.02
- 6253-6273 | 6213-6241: 0.04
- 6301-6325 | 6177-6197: -0.03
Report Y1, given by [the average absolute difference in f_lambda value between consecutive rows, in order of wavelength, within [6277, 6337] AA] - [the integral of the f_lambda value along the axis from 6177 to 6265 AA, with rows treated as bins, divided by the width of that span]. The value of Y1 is -3.66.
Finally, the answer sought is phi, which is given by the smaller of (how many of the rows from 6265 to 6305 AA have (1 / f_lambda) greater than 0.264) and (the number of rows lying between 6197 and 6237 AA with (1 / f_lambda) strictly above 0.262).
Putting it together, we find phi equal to 6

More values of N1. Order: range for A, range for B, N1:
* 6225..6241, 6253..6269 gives 1.1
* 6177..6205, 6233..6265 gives 0.9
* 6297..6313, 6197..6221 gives 0.5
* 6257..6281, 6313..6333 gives 1.1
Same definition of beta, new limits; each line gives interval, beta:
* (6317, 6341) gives -18.8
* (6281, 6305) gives -18.4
